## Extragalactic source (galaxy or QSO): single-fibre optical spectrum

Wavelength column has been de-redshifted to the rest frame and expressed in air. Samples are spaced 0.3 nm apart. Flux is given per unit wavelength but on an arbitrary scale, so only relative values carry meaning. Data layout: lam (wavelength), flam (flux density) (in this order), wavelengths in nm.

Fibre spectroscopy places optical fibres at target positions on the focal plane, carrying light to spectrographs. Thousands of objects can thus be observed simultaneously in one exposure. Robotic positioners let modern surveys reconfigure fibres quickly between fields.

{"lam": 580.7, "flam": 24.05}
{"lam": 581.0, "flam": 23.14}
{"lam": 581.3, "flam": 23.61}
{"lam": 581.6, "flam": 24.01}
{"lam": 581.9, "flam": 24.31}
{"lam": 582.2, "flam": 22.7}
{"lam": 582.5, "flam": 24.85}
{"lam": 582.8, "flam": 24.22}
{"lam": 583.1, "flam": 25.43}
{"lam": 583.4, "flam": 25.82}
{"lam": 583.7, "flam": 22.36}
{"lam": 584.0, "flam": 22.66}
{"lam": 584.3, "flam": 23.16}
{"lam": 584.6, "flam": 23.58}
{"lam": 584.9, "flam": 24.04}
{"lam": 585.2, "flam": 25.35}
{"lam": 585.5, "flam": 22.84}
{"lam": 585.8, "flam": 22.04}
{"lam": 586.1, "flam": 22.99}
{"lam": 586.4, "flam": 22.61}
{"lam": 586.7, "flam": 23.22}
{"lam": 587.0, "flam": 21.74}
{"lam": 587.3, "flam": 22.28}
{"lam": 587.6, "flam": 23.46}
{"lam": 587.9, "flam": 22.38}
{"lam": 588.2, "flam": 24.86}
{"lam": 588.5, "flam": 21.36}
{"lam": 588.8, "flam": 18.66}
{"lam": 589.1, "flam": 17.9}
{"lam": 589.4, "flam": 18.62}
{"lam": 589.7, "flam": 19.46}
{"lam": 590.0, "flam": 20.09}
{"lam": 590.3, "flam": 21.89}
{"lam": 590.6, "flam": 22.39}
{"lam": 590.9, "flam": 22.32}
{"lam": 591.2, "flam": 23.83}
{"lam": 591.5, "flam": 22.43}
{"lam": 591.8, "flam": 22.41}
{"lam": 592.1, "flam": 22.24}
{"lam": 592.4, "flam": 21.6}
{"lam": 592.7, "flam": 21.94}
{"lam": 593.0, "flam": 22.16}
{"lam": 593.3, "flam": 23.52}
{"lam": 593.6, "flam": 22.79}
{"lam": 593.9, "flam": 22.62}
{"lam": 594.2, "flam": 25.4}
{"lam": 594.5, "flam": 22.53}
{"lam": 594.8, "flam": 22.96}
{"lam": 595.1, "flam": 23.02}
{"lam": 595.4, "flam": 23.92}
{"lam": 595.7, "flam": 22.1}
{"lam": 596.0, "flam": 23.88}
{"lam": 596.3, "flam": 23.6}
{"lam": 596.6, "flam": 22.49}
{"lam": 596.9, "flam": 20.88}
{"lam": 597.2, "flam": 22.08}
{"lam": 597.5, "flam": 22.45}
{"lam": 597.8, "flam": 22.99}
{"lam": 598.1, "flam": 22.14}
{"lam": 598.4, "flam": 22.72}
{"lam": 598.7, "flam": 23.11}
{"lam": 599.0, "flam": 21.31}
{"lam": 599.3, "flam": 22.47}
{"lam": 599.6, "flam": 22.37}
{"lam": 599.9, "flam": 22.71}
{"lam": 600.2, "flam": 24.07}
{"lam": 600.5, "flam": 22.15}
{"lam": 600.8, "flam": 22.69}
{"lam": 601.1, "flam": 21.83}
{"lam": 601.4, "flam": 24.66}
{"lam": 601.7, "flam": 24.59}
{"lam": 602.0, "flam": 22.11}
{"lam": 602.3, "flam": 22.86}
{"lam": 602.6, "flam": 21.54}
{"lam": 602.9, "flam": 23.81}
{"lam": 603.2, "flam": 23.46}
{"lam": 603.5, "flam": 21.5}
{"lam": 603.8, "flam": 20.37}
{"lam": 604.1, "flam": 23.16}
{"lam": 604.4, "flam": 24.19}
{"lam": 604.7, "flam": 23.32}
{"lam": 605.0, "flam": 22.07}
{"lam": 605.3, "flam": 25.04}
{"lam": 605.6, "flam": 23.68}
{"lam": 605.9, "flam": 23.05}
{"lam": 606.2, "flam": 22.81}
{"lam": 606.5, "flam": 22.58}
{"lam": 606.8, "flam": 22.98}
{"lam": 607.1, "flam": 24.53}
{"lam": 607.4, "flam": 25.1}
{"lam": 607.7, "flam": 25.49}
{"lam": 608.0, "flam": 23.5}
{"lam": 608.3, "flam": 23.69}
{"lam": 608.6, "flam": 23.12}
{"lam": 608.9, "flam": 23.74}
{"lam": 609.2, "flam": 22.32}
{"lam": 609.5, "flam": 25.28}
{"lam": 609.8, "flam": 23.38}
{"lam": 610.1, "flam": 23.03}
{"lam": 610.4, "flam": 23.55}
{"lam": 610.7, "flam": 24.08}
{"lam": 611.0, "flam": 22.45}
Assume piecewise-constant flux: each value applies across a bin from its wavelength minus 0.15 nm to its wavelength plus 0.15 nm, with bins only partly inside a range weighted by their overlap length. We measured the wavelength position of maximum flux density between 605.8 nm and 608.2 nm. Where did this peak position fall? 607.7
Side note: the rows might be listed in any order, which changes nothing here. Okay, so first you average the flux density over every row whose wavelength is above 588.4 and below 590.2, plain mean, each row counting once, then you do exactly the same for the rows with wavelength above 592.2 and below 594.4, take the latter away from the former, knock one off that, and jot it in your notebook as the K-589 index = -4.5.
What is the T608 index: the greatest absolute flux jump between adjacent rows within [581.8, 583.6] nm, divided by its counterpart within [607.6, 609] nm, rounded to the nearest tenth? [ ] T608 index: 1.1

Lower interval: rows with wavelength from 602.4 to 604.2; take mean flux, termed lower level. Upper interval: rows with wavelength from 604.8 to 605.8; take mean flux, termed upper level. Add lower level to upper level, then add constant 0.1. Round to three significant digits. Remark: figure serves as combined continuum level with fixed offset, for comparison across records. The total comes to 46.0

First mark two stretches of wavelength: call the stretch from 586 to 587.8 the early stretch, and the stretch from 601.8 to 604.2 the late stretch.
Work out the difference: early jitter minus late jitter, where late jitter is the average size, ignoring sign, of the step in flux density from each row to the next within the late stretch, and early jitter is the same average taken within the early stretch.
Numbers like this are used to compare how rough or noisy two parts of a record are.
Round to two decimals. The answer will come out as -0.67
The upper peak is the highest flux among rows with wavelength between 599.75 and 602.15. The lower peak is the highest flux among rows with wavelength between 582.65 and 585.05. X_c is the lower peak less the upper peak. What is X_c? 1.2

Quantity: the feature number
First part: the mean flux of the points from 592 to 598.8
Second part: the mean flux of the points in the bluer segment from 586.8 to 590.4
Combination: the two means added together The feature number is 43.8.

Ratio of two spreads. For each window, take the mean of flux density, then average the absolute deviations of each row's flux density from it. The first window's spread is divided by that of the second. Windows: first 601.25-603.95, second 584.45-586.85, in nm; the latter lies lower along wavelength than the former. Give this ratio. 1.7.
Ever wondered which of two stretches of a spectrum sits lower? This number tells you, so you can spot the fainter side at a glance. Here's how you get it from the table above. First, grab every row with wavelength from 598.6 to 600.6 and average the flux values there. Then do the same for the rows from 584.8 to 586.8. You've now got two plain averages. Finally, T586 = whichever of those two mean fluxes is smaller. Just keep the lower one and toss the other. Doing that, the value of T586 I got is 22.6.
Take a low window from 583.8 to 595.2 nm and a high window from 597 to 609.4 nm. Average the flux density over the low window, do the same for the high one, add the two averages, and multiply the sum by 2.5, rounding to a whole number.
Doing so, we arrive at 113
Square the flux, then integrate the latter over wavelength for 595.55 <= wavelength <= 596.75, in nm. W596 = 636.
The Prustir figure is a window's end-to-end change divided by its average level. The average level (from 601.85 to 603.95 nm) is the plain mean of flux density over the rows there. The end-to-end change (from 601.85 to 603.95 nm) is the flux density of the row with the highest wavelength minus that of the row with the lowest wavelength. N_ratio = -0.08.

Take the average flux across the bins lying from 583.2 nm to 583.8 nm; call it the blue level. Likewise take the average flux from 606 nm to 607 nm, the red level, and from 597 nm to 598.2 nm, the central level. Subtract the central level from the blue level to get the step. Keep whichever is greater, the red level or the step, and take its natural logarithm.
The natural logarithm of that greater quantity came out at 3.13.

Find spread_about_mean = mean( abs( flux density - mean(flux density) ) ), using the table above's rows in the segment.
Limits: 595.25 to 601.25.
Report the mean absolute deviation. 0.63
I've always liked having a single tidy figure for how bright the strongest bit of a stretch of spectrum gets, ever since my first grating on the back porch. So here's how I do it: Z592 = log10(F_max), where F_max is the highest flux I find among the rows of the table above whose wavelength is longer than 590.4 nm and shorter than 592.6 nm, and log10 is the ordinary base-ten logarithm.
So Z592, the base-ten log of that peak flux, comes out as 1.38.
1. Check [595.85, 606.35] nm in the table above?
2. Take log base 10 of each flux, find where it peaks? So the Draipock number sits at 605.3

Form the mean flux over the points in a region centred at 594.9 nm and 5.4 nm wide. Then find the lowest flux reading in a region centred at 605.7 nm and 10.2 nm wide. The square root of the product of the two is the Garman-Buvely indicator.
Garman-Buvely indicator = 21.5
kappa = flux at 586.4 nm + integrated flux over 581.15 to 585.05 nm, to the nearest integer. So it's 116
